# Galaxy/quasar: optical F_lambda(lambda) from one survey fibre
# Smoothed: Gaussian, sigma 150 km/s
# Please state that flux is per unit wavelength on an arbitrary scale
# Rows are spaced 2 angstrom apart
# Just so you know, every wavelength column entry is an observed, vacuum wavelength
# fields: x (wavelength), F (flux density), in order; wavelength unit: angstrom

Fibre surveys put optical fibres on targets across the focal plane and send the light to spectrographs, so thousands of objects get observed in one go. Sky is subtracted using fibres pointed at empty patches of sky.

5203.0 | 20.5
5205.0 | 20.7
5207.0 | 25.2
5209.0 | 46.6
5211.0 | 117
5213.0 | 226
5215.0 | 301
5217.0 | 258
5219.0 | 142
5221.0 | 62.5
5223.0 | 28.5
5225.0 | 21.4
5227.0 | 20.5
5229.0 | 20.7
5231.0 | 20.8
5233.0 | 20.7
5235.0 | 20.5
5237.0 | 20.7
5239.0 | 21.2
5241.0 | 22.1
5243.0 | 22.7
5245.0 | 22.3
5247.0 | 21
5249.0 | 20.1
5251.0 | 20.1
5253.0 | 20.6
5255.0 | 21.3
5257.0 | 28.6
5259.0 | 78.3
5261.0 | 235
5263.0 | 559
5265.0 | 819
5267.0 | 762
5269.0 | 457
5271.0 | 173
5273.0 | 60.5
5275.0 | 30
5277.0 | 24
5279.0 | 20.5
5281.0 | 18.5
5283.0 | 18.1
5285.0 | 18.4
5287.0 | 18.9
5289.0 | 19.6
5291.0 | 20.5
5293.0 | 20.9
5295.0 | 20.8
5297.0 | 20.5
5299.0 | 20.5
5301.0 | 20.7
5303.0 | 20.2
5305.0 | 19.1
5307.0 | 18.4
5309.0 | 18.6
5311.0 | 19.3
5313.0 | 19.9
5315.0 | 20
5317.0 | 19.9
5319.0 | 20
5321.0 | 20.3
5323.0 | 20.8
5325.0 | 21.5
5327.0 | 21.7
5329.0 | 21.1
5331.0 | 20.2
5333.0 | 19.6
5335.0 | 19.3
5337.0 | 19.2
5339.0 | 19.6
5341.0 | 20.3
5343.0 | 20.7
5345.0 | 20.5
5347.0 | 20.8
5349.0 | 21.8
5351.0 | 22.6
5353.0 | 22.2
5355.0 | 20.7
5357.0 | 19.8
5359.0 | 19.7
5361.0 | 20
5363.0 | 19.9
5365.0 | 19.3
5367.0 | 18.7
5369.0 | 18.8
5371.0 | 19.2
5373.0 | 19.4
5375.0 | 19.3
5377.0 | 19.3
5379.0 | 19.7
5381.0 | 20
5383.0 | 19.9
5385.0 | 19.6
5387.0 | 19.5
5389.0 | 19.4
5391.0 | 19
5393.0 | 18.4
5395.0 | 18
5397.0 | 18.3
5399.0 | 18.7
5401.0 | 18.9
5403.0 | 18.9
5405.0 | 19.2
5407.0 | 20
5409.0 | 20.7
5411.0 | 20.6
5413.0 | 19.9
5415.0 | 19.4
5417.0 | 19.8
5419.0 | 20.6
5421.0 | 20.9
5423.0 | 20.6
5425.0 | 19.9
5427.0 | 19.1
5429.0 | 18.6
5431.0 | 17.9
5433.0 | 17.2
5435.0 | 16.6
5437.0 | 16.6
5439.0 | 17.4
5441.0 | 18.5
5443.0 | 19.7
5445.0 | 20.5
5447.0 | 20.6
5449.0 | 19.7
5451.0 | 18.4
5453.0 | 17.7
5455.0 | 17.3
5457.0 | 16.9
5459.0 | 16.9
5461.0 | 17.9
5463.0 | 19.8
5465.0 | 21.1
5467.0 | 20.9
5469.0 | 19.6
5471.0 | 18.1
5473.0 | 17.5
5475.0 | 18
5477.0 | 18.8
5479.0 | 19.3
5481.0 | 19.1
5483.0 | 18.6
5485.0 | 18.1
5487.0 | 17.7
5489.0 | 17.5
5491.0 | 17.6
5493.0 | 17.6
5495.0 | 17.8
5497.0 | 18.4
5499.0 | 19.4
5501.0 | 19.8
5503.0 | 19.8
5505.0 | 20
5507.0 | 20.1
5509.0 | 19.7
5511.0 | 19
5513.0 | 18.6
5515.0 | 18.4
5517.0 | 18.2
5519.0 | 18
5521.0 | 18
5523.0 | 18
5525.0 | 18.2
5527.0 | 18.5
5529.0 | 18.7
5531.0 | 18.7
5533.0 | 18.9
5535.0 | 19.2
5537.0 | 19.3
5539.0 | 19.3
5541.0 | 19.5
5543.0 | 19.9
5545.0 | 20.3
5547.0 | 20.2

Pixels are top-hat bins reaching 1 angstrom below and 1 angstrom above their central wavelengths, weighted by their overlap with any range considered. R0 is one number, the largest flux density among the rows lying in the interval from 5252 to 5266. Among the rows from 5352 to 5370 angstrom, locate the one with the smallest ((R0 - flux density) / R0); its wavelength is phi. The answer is 5353.0 angstrom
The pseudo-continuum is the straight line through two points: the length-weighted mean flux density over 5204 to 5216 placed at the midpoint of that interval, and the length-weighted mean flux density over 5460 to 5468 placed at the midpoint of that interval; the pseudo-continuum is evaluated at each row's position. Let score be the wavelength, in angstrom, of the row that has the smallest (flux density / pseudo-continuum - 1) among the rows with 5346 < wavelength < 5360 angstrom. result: 5347.0 angstrom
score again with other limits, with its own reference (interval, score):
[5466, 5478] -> 5471.0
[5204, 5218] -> 5205.0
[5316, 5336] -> 5317.0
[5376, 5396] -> 5377.0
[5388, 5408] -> 5395.0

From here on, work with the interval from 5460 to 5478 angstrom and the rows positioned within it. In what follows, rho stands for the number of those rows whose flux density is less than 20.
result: 7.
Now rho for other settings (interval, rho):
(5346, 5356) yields 0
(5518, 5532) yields 7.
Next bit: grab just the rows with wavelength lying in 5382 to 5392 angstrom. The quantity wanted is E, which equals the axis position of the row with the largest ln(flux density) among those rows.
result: 5383.0 angstrom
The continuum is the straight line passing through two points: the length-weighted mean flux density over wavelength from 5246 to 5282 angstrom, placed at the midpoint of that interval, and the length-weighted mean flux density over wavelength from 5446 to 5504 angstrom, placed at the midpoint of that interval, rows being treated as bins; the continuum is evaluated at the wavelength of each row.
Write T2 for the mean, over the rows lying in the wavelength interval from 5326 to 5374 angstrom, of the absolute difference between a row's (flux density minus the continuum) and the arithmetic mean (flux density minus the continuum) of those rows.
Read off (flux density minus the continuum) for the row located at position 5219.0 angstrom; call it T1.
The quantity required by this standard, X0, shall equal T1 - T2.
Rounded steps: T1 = -81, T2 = 9.5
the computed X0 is -91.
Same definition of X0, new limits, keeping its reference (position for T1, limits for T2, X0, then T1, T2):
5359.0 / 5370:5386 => -95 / -92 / 3.4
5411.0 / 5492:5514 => -54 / -49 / 4.8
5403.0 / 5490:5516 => -63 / -57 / 5.6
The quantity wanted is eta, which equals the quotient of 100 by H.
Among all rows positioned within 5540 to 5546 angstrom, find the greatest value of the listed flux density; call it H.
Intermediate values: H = 20.3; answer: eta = 4.9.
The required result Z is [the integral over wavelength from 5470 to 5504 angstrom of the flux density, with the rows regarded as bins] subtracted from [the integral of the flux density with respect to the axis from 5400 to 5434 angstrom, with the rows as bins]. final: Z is 38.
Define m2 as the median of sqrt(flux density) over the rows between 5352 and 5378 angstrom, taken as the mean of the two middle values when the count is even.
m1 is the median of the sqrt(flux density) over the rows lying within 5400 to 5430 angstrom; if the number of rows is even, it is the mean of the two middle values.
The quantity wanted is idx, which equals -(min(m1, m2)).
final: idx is -4.40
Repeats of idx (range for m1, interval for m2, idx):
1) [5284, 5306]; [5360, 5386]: -4.40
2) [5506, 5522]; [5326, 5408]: -4.30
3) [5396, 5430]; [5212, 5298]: -4.45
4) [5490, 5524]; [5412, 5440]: -4.29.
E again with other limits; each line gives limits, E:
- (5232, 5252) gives 5243.0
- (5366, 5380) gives 5379.0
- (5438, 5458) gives 5447.0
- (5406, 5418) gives 5409.0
